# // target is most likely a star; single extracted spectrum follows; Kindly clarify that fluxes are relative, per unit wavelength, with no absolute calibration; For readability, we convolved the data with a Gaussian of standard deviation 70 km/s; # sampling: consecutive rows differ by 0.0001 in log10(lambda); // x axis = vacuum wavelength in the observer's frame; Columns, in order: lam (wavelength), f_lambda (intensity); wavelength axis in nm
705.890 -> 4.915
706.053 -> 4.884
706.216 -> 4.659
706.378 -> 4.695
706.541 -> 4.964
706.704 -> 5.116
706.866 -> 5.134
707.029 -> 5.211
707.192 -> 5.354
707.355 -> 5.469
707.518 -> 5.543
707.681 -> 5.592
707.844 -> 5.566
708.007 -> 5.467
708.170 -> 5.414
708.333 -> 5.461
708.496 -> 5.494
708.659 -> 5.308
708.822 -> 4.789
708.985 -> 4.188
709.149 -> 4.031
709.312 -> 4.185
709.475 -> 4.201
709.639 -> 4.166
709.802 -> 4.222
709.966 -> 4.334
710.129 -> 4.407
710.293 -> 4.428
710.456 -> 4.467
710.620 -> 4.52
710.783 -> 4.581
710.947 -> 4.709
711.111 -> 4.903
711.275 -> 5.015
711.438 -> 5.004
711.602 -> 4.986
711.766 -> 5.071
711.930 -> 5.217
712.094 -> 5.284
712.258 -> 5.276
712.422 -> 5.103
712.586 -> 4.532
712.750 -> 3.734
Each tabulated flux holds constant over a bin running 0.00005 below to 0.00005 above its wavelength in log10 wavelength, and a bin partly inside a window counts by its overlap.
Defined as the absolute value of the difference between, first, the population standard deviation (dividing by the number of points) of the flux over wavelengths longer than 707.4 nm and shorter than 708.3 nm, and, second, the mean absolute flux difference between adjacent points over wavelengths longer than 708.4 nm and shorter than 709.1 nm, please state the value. 0.37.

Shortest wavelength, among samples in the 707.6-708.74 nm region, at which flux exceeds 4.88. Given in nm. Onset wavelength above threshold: 707.681 nm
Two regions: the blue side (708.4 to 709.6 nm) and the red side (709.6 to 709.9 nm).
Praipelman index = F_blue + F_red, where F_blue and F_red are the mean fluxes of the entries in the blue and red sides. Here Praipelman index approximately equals 8.8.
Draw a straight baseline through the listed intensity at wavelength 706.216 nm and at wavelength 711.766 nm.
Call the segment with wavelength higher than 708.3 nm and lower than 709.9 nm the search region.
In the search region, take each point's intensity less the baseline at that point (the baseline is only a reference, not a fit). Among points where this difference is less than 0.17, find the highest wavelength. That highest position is 709.802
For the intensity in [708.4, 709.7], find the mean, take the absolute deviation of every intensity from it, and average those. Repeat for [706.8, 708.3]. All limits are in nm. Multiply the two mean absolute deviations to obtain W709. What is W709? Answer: 0.060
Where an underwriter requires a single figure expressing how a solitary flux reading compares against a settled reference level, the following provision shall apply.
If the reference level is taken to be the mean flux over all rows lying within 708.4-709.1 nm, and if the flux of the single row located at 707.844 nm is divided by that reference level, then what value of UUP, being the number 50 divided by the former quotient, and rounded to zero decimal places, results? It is 44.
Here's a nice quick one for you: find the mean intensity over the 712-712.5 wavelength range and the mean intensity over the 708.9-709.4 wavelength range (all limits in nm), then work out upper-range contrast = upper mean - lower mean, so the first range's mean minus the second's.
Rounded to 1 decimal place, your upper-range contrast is 1.1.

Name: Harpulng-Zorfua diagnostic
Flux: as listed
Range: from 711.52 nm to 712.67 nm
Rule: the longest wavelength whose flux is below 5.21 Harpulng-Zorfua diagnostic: 712.586 nm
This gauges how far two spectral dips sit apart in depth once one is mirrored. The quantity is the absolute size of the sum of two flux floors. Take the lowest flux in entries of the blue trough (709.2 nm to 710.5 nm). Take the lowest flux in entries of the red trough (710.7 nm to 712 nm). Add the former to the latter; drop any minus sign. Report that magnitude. 8.7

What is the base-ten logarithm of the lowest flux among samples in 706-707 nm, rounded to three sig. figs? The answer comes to 0.668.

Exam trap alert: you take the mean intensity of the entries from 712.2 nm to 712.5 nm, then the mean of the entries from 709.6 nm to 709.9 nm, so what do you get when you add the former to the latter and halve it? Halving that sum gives 4.69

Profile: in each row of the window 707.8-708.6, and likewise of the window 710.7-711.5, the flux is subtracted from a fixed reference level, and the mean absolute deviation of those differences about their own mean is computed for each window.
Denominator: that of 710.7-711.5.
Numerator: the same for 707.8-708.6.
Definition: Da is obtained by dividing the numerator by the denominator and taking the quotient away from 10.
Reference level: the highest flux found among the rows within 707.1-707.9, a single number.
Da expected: 9.7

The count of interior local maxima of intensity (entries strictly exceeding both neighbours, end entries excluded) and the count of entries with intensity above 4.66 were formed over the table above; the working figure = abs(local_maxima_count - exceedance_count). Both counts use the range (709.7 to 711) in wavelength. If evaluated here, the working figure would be 1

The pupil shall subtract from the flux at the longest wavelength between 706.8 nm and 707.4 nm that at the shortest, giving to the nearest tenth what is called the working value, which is 0.3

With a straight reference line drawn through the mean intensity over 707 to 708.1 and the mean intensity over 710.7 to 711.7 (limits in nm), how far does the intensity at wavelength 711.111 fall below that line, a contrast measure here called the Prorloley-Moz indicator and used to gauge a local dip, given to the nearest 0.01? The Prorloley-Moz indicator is -0.02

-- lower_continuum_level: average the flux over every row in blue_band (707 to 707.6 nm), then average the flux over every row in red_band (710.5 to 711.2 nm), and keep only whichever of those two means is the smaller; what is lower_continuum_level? 4.7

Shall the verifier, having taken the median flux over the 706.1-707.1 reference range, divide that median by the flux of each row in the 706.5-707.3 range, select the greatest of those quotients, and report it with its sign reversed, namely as -1.02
